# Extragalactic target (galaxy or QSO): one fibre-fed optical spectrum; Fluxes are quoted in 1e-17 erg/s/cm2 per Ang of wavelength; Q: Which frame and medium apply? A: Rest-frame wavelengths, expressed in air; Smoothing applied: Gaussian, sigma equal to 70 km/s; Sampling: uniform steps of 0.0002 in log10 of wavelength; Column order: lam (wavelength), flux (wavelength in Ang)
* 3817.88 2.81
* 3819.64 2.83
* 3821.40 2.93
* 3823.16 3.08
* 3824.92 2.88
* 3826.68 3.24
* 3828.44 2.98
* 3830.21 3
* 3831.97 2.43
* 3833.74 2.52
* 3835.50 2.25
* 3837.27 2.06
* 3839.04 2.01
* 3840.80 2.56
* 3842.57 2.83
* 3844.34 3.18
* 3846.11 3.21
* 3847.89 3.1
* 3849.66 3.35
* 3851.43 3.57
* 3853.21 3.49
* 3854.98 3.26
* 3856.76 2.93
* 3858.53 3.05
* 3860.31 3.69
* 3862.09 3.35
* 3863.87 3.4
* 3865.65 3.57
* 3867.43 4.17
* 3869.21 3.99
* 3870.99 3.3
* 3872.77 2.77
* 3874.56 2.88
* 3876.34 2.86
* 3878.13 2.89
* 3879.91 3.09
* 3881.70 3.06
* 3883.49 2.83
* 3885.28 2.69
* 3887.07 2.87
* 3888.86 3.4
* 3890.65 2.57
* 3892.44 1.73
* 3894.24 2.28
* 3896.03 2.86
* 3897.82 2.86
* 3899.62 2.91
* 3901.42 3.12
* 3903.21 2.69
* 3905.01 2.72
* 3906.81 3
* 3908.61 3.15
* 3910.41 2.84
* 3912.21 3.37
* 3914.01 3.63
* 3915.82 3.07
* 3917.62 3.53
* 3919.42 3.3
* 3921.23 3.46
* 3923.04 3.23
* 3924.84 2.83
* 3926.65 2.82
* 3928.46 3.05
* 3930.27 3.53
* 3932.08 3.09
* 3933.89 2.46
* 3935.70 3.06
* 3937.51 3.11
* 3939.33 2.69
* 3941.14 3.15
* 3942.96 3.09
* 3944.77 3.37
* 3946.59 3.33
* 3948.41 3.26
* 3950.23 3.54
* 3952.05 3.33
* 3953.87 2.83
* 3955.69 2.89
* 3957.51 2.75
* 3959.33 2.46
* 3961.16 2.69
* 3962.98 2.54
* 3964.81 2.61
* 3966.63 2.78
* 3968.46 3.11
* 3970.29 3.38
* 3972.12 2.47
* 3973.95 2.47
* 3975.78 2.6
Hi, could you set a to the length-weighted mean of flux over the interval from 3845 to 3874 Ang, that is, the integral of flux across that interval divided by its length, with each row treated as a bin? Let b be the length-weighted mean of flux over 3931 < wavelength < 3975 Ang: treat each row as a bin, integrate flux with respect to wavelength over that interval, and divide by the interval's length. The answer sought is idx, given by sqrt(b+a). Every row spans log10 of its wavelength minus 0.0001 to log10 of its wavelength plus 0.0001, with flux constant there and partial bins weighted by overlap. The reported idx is 2.51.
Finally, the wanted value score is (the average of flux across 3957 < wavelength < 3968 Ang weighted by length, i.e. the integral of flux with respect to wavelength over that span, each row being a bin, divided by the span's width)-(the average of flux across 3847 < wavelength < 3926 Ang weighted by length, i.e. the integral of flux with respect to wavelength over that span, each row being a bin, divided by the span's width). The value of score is -0.45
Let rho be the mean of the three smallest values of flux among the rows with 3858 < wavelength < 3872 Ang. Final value 3.2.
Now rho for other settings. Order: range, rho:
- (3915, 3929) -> 2.9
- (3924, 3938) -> 2.7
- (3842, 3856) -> 3.0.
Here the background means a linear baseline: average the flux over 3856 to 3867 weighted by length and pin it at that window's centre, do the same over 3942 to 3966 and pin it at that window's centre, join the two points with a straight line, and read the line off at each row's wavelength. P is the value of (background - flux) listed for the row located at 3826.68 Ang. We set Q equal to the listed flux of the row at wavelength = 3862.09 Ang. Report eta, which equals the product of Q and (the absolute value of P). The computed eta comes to 0.94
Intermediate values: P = 0.28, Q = 3.35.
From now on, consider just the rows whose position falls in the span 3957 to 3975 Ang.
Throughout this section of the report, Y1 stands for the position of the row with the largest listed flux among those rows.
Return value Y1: 3970.29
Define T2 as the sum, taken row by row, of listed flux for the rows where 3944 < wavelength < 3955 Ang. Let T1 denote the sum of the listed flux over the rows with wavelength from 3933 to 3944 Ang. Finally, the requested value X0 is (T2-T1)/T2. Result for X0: 0.1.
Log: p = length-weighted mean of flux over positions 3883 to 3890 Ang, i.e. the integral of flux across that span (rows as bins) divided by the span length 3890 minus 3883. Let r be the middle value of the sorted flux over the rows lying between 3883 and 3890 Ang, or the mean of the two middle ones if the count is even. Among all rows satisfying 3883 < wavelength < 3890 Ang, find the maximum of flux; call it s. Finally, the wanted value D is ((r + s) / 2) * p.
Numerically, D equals 9.2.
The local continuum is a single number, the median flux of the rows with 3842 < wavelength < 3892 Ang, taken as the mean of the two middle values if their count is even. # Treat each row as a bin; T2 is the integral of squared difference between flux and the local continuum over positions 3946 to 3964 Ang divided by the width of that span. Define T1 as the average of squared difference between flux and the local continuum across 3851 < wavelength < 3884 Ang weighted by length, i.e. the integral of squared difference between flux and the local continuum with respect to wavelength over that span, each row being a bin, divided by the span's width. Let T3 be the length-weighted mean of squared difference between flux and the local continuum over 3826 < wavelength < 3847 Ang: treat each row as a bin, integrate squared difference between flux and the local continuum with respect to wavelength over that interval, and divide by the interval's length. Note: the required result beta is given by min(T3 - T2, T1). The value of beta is 0.17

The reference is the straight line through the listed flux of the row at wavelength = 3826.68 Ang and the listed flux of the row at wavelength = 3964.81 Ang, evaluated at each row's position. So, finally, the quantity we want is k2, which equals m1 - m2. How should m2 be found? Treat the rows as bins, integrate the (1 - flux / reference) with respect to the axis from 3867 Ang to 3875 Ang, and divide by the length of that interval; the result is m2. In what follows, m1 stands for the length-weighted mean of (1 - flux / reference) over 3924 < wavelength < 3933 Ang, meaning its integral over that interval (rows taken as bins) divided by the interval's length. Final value 0.02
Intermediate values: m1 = -0.10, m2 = -0.12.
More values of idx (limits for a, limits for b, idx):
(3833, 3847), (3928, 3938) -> 2.37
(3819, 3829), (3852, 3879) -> 2.51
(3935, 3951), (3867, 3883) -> 2.52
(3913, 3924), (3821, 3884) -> 2.53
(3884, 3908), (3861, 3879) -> 2.46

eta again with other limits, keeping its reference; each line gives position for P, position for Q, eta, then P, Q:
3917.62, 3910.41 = 1.13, -0.40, 2.84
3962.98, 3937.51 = 1.23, 0.40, 3.11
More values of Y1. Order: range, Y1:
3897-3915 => 3914.01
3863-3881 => 3867.43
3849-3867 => 3860.31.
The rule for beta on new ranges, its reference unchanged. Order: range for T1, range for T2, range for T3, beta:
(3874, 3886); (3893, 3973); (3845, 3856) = -0.07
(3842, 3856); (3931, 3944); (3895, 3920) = -0.01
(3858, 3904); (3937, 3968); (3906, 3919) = -0.05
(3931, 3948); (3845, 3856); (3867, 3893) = 0.08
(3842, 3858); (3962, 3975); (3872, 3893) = -0.01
